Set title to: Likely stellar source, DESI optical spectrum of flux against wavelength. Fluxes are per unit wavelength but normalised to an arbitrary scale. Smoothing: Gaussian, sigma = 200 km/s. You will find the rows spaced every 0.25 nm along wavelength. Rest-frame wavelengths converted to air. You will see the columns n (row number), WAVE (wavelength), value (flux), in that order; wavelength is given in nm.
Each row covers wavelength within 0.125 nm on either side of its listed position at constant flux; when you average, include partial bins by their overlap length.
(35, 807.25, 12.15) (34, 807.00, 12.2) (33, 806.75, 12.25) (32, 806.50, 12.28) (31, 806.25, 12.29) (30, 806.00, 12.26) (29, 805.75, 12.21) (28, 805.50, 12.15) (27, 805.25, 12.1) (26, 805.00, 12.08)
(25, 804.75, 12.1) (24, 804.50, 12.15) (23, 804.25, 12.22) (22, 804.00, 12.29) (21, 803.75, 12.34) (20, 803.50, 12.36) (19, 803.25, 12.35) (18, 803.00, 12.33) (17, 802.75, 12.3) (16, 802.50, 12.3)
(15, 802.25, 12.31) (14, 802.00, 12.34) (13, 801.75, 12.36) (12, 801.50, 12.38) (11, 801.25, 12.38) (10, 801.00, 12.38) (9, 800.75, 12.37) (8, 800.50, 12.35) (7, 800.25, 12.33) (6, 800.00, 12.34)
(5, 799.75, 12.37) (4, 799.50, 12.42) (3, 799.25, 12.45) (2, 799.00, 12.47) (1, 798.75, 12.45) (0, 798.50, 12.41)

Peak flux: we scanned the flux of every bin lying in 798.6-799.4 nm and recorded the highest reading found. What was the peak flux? 12.47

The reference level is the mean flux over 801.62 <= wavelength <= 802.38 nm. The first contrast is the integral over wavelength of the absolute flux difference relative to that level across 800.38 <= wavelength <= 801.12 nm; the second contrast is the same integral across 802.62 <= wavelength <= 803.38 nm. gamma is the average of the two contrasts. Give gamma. 0.018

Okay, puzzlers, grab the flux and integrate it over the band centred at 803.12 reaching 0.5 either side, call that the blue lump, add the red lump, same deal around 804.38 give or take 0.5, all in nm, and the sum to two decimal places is 24.52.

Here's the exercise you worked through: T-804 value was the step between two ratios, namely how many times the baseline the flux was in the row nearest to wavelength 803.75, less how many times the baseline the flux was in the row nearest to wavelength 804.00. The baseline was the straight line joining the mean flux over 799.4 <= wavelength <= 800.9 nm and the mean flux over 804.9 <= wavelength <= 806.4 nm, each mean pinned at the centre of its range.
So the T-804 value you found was 0.0034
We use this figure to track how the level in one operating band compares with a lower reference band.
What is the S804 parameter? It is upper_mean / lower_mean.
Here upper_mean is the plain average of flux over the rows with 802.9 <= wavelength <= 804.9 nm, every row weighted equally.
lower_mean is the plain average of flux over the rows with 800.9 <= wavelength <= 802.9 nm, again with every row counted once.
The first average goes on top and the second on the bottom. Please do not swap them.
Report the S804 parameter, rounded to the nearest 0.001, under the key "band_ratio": 0.994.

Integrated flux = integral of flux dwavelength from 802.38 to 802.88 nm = 6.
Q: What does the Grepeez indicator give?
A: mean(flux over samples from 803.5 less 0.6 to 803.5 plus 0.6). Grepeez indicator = 12.3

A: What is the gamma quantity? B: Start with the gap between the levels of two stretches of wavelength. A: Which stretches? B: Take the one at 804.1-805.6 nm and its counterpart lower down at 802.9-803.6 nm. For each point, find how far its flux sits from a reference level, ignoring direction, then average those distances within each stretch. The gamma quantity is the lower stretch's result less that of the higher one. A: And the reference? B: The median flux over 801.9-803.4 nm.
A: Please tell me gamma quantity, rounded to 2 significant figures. -0.16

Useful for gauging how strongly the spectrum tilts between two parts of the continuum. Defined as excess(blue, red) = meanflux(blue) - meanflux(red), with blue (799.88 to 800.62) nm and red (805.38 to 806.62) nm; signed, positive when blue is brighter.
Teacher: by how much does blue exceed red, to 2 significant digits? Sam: 0.10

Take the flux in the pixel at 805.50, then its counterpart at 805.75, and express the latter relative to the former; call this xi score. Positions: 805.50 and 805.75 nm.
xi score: 1.00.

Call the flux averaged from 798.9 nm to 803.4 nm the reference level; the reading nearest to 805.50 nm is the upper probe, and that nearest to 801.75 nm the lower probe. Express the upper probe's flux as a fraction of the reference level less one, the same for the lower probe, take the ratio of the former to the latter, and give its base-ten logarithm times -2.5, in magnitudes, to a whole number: -5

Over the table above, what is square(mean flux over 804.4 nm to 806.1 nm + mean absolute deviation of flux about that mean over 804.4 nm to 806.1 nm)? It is 149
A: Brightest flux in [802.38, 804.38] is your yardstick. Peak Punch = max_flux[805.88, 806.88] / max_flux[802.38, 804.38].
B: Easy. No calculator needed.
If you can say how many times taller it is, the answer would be 0.994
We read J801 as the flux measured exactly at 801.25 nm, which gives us 12.38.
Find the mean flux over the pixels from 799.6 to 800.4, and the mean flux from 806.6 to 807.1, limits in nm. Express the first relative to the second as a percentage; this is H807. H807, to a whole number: 101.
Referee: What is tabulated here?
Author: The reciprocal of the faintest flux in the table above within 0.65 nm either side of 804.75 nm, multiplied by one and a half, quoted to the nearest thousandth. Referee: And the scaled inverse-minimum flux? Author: 0.124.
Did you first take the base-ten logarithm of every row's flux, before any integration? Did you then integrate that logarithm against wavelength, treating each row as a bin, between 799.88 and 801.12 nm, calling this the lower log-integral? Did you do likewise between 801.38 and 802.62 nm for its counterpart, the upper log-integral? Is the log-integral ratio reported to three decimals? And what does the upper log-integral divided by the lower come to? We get 0.999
